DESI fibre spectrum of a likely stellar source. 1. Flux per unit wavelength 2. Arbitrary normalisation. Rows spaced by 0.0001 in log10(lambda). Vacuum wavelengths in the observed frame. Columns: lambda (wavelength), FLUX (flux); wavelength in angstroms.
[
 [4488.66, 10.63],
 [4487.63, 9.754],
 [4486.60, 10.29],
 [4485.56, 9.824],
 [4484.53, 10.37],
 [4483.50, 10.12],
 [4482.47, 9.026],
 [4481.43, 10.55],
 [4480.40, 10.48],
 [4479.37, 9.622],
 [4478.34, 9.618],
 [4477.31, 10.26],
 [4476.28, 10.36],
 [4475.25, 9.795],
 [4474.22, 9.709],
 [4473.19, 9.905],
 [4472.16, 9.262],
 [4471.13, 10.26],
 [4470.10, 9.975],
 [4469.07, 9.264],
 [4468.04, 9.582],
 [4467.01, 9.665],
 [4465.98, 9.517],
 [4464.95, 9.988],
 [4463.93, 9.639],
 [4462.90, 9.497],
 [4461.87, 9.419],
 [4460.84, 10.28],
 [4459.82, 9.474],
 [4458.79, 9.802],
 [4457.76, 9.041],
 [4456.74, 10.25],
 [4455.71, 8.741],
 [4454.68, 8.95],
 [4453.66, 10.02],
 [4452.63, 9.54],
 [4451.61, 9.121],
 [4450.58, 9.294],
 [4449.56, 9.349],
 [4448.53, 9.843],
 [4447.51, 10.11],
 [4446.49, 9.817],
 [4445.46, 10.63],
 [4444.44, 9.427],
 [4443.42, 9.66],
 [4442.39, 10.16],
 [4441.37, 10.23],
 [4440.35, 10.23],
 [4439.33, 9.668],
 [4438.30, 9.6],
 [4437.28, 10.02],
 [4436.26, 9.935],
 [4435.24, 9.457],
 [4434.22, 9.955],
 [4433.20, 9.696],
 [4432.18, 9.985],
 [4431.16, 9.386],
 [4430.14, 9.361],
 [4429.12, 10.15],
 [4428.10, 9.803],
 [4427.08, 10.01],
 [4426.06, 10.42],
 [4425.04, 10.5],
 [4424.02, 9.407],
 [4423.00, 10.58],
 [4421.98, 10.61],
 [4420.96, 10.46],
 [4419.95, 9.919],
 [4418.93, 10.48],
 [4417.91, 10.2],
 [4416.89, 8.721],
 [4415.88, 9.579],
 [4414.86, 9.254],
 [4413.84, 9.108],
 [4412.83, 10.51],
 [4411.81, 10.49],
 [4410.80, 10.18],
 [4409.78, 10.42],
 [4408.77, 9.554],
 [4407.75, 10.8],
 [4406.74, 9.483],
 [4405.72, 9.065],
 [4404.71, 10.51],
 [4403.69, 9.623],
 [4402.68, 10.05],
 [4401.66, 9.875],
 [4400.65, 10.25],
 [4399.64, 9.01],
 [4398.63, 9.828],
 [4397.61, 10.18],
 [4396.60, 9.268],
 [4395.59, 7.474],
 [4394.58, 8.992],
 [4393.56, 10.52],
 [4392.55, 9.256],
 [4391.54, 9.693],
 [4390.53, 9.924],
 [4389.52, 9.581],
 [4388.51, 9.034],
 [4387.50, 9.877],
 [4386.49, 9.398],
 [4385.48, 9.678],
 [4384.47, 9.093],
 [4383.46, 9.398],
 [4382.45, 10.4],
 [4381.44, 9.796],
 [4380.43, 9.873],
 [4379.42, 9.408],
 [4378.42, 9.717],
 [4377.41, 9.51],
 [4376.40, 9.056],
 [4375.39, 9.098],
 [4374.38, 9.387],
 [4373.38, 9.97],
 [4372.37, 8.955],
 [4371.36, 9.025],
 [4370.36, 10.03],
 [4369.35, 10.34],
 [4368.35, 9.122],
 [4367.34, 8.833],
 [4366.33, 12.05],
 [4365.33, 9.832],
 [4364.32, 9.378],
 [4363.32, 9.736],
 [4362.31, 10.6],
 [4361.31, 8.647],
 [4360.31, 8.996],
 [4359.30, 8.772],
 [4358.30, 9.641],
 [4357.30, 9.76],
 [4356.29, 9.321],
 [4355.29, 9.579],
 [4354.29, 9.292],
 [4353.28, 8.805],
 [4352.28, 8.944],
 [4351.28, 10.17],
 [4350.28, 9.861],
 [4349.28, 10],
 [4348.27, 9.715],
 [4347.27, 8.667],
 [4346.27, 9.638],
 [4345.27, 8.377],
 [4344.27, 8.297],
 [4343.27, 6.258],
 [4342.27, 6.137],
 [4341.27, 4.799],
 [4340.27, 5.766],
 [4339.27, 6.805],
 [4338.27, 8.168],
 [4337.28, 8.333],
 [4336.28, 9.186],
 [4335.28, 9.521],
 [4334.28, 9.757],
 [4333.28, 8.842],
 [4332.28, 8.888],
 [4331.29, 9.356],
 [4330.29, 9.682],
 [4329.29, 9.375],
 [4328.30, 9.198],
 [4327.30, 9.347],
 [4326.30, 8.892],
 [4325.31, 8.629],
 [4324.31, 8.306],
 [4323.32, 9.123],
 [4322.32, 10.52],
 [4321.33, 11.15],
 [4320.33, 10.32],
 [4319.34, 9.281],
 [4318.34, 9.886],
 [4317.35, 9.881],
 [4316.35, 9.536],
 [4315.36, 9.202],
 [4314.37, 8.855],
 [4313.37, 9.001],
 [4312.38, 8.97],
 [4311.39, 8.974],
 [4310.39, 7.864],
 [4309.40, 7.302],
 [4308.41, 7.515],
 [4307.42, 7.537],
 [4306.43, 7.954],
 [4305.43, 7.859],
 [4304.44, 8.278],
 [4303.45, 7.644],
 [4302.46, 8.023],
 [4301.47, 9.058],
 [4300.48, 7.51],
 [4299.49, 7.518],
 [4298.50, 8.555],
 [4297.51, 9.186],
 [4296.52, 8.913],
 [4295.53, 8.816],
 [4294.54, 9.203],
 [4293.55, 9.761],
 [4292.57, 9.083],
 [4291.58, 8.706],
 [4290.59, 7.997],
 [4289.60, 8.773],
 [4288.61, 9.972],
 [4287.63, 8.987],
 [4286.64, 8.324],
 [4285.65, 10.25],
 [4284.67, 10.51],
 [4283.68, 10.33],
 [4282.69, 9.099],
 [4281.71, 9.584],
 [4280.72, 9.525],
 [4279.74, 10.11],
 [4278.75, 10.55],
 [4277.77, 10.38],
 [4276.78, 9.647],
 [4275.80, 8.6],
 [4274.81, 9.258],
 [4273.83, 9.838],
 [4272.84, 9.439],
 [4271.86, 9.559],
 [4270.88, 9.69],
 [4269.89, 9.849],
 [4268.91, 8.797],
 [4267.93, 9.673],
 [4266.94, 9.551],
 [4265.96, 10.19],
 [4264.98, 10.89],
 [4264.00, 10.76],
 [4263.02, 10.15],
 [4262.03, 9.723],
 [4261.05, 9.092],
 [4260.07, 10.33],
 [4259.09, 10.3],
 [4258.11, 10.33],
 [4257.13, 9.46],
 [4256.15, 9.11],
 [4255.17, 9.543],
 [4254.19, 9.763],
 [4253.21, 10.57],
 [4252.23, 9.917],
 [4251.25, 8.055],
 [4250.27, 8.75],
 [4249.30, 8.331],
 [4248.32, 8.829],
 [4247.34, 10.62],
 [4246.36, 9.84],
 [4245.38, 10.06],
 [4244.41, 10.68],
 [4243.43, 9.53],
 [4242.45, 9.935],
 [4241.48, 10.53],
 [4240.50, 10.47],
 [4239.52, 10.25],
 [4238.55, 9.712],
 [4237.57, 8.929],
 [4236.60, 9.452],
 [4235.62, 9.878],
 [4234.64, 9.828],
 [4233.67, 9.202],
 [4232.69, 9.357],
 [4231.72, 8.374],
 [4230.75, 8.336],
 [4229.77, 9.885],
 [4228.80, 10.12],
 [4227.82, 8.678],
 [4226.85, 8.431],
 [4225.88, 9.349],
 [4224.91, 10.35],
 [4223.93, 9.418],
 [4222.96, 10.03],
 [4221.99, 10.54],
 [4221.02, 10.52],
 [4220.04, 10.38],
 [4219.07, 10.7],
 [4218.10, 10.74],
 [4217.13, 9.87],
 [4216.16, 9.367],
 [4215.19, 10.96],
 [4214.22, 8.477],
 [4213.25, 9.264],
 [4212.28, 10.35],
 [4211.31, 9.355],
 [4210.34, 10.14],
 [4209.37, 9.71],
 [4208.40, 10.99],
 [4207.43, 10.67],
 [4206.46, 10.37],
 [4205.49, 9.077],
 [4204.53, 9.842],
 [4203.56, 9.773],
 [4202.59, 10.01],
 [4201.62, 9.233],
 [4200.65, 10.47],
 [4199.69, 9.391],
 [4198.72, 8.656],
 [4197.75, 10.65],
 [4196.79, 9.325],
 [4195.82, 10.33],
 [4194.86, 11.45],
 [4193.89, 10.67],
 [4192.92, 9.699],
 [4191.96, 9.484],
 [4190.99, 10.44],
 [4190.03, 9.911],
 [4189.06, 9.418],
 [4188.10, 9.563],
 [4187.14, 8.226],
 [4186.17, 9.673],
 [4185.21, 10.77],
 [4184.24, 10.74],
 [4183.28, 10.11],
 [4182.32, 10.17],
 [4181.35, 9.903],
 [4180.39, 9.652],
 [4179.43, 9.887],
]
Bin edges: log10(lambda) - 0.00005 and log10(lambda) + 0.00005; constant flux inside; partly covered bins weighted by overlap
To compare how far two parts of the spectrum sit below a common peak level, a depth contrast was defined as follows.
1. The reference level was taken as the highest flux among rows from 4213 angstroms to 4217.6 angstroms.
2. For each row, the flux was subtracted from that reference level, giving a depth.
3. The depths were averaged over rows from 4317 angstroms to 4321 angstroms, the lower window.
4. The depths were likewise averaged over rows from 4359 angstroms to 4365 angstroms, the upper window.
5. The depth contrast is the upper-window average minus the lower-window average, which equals 0.5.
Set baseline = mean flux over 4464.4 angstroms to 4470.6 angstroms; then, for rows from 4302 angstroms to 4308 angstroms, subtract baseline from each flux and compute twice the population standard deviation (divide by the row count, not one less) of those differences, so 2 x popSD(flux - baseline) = 0.49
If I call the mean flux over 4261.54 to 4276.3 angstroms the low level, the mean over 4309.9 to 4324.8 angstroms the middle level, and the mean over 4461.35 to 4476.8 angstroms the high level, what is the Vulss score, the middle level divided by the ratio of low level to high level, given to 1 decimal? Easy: 9.4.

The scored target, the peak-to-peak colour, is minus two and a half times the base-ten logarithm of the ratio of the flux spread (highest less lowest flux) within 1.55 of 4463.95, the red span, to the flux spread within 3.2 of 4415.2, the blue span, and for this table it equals 1.4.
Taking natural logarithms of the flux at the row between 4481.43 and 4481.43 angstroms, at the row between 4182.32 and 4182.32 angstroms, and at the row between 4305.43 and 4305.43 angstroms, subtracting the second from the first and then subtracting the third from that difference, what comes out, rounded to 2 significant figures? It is -2.0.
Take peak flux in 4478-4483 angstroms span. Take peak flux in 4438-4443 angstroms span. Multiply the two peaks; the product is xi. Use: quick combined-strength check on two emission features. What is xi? 108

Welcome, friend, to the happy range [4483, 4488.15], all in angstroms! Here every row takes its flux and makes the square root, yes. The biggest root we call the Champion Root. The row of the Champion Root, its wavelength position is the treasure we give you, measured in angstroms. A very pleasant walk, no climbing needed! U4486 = 4484.53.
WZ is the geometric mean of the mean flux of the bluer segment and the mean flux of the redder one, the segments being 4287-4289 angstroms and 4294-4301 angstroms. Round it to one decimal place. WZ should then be 9.0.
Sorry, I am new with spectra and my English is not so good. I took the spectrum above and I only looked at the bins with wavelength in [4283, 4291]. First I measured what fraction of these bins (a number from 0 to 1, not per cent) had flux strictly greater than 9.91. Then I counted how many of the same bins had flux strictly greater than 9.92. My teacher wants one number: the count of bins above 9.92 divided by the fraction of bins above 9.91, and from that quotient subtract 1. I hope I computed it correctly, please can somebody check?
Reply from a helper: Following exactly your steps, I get 7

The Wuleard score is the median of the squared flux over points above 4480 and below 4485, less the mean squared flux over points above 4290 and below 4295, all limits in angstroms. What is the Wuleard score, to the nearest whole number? 27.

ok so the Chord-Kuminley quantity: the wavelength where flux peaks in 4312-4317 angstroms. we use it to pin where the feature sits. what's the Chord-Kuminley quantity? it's 4316.35 angstroms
